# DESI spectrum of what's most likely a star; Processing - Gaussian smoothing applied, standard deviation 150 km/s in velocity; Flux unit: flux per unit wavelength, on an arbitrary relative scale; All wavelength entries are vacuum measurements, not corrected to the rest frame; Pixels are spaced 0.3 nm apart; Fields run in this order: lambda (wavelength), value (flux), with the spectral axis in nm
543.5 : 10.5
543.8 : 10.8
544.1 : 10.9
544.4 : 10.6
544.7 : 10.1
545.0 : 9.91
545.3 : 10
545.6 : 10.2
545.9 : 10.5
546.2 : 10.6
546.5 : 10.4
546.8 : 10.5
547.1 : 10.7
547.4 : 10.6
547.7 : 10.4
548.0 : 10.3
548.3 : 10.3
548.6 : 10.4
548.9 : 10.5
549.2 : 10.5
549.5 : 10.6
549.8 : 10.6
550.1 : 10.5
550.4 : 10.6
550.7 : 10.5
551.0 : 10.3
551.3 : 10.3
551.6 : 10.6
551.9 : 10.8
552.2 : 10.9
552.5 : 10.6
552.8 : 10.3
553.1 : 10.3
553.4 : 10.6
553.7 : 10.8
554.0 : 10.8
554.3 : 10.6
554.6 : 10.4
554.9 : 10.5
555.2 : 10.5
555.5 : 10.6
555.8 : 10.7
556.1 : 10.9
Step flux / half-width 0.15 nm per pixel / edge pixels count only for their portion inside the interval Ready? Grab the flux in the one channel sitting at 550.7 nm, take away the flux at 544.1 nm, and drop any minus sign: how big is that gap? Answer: 0.40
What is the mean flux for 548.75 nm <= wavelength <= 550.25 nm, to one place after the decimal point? 10.5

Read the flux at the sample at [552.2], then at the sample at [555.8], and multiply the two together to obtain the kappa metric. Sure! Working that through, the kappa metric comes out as 117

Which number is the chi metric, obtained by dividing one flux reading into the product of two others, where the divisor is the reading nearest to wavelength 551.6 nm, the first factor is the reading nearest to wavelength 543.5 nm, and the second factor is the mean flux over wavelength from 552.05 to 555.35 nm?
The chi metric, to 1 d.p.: 10.5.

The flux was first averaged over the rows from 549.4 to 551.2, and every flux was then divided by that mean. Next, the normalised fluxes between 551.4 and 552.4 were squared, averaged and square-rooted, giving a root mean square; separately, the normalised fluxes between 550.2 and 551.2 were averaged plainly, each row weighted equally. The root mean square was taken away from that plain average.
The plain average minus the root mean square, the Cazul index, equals -0.029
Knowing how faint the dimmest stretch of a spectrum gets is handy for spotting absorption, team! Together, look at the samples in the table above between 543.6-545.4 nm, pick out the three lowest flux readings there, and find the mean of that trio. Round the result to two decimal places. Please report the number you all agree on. 10.00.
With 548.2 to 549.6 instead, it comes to 10.40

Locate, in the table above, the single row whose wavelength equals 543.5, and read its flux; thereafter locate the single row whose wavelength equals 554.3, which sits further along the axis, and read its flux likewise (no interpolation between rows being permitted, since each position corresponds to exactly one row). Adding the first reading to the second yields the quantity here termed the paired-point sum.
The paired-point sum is 21.10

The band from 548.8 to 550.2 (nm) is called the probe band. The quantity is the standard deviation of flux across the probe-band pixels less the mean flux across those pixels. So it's -10.49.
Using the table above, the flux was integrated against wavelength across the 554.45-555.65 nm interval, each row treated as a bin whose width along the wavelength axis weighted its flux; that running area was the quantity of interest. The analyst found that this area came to 13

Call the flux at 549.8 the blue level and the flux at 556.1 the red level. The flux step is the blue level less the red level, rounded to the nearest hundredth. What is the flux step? -0.30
